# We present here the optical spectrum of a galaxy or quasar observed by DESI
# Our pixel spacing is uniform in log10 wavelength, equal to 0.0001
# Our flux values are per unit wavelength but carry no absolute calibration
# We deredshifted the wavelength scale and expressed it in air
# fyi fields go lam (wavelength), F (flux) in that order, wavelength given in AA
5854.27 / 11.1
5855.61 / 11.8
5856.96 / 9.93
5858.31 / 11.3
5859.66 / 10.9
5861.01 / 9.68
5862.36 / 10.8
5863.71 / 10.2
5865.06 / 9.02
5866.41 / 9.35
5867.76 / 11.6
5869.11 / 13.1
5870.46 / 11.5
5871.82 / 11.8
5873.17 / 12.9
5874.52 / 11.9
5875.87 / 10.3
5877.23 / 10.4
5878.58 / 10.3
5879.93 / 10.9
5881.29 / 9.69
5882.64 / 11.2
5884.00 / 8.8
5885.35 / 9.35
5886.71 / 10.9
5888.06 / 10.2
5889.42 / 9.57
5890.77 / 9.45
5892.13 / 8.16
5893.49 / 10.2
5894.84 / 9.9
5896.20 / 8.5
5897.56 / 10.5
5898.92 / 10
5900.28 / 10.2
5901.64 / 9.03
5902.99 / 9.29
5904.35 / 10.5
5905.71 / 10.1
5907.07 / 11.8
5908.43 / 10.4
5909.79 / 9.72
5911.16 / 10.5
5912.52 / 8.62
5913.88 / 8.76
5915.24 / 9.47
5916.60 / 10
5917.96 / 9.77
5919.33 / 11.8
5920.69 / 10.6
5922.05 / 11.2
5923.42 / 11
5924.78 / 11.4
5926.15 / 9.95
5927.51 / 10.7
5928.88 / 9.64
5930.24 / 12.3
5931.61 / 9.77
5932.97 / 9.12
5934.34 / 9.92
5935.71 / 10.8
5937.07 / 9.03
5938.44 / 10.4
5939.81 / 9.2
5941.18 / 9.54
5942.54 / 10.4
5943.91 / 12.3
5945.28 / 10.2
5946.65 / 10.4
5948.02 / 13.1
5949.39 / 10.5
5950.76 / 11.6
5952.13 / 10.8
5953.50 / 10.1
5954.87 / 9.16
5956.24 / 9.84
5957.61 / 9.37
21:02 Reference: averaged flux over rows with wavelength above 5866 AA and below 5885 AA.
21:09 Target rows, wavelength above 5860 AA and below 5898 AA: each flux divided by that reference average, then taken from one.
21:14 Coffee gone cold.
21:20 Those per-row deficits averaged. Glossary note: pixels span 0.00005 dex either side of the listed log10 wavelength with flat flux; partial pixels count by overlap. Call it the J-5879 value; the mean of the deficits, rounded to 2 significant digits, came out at 0.056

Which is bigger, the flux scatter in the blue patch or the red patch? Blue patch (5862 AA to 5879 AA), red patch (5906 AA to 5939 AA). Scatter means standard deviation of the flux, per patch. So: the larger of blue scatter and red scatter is 1.2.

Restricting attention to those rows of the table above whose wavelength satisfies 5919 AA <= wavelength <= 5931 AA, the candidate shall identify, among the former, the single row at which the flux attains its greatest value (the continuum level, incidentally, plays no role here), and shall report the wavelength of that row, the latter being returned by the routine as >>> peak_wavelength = 5930.24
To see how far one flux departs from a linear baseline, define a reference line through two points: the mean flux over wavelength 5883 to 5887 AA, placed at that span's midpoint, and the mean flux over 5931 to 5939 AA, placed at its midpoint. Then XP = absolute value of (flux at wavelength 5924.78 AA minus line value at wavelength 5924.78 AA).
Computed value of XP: 1.6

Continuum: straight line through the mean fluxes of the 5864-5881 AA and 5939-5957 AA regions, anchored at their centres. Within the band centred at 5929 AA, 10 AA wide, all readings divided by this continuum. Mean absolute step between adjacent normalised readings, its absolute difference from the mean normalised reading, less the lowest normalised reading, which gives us -0.02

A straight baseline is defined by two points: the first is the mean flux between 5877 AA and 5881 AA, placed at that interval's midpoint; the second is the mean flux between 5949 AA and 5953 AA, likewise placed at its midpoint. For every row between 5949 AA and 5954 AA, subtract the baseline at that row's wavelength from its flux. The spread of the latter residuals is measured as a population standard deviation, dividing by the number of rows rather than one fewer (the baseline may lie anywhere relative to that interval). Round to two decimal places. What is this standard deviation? 0.55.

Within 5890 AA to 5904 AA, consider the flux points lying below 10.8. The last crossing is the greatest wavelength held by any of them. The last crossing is 5902.99 AA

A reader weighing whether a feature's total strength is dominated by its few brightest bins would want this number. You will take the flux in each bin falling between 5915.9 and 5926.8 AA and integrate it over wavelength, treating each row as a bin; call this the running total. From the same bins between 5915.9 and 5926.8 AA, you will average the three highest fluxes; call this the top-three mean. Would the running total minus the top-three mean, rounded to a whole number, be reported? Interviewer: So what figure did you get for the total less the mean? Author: 105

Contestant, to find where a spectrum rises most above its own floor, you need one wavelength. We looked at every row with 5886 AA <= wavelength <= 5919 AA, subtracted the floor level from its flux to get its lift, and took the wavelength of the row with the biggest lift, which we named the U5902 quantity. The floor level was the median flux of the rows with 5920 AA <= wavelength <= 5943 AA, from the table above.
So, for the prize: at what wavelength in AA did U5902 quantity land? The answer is 5907.07 AA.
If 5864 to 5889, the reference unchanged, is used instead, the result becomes 5869.11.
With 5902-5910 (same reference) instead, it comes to 5907.07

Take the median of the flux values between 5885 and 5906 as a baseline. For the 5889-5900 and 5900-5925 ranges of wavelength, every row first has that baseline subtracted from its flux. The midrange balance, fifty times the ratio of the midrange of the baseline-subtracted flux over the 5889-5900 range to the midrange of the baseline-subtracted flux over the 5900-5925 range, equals -119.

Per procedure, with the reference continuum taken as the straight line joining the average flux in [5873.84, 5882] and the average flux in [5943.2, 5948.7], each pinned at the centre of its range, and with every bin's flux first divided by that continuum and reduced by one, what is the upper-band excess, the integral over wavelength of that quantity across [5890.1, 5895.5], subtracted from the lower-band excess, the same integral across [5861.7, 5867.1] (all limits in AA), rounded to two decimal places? 0.39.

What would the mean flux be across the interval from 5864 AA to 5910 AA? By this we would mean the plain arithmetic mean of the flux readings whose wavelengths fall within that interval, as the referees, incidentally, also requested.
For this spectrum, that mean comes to 10.3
